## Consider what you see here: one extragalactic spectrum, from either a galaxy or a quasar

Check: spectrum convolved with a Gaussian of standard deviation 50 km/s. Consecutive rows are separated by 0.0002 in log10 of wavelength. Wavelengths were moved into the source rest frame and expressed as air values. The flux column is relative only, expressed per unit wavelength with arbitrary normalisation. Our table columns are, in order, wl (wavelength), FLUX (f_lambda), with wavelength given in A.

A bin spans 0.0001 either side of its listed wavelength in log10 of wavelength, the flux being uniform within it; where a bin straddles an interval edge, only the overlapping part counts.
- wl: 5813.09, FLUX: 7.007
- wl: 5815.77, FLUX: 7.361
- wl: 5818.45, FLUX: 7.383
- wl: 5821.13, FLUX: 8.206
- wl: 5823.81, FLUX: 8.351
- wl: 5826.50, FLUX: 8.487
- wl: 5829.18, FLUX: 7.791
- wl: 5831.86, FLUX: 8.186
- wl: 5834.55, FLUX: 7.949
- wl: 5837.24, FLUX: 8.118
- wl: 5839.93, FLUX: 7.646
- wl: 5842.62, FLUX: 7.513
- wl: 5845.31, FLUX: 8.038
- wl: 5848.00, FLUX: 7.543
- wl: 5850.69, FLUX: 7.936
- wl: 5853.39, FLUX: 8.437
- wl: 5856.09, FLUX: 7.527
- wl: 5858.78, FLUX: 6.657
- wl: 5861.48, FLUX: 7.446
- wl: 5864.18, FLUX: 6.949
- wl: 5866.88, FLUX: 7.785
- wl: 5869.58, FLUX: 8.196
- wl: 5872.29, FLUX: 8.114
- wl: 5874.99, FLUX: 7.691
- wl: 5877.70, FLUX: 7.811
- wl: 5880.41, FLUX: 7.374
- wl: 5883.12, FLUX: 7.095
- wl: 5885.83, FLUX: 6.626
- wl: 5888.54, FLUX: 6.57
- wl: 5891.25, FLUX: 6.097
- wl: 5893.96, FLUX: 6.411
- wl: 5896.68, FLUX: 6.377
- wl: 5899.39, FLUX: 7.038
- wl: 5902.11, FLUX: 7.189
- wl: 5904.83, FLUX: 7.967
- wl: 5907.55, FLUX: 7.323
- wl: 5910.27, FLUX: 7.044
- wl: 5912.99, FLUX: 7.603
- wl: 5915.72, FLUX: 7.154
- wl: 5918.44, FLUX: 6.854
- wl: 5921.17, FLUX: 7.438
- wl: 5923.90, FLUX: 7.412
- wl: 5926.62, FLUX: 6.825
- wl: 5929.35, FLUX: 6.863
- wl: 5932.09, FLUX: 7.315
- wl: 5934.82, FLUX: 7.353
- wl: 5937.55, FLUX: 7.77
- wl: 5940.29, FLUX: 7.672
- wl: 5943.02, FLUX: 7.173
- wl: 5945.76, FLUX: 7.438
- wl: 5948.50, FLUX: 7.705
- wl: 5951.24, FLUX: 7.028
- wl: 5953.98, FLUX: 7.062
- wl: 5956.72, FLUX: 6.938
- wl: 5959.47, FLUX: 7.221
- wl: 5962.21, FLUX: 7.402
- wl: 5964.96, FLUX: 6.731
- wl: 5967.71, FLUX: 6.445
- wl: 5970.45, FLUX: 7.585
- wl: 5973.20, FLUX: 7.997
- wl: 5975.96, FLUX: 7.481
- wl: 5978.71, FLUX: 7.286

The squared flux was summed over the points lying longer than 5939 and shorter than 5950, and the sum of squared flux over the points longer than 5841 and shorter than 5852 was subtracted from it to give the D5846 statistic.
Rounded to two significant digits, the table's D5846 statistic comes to -16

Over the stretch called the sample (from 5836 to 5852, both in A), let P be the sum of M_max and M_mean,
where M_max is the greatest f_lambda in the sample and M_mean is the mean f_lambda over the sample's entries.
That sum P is 15.92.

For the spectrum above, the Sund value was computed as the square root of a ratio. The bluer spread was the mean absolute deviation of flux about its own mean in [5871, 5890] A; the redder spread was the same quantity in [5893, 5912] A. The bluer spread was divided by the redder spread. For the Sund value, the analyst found 1.13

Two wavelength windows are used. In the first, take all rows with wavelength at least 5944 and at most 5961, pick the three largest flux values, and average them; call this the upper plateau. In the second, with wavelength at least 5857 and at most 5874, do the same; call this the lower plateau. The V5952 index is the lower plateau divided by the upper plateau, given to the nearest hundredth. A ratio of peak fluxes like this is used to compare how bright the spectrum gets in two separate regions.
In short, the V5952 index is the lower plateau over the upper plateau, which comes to 1.08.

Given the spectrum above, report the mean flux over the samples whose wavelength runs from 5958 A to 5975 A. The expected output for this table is 7.23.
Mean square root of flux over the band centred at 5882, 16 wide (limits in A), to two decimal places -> 2.68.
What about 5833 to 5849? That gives 2.79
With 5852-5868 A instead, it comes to 2.73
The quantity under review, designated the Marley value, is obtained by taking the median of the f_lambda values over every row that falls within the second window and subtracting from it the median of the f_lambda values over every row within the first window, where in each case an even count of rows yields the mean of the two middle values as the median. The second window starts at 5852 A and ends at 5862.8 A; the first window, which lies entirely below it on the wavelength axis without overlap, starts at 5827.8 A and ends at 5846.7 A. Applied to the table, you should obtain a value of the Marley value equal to -0.46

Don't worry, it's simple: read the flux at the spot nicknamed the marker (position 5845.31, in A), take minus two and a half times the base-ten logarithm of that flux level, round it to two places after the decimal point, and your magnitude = -2.26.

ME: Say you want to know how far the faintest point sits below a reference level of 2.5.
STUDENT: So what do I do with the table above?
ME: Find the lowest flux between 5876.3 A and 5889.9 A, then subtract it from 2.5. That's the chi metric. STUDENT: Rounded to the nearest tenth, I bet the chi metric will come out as -4.1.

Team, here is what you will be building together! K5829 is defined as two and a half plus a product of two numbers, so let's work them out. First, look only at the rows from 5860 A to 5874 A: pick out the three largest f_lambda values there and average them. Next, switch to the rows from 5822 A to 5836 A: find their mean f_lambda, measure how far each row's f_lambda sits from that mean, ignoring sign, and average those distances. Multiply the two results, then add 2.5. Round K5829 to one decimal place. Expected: 4.3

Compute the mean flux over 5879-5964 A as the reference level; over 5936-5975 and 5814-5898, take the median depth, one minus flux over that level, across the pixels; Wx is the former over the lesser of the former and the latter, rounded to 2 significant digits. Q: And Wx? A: 0.34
